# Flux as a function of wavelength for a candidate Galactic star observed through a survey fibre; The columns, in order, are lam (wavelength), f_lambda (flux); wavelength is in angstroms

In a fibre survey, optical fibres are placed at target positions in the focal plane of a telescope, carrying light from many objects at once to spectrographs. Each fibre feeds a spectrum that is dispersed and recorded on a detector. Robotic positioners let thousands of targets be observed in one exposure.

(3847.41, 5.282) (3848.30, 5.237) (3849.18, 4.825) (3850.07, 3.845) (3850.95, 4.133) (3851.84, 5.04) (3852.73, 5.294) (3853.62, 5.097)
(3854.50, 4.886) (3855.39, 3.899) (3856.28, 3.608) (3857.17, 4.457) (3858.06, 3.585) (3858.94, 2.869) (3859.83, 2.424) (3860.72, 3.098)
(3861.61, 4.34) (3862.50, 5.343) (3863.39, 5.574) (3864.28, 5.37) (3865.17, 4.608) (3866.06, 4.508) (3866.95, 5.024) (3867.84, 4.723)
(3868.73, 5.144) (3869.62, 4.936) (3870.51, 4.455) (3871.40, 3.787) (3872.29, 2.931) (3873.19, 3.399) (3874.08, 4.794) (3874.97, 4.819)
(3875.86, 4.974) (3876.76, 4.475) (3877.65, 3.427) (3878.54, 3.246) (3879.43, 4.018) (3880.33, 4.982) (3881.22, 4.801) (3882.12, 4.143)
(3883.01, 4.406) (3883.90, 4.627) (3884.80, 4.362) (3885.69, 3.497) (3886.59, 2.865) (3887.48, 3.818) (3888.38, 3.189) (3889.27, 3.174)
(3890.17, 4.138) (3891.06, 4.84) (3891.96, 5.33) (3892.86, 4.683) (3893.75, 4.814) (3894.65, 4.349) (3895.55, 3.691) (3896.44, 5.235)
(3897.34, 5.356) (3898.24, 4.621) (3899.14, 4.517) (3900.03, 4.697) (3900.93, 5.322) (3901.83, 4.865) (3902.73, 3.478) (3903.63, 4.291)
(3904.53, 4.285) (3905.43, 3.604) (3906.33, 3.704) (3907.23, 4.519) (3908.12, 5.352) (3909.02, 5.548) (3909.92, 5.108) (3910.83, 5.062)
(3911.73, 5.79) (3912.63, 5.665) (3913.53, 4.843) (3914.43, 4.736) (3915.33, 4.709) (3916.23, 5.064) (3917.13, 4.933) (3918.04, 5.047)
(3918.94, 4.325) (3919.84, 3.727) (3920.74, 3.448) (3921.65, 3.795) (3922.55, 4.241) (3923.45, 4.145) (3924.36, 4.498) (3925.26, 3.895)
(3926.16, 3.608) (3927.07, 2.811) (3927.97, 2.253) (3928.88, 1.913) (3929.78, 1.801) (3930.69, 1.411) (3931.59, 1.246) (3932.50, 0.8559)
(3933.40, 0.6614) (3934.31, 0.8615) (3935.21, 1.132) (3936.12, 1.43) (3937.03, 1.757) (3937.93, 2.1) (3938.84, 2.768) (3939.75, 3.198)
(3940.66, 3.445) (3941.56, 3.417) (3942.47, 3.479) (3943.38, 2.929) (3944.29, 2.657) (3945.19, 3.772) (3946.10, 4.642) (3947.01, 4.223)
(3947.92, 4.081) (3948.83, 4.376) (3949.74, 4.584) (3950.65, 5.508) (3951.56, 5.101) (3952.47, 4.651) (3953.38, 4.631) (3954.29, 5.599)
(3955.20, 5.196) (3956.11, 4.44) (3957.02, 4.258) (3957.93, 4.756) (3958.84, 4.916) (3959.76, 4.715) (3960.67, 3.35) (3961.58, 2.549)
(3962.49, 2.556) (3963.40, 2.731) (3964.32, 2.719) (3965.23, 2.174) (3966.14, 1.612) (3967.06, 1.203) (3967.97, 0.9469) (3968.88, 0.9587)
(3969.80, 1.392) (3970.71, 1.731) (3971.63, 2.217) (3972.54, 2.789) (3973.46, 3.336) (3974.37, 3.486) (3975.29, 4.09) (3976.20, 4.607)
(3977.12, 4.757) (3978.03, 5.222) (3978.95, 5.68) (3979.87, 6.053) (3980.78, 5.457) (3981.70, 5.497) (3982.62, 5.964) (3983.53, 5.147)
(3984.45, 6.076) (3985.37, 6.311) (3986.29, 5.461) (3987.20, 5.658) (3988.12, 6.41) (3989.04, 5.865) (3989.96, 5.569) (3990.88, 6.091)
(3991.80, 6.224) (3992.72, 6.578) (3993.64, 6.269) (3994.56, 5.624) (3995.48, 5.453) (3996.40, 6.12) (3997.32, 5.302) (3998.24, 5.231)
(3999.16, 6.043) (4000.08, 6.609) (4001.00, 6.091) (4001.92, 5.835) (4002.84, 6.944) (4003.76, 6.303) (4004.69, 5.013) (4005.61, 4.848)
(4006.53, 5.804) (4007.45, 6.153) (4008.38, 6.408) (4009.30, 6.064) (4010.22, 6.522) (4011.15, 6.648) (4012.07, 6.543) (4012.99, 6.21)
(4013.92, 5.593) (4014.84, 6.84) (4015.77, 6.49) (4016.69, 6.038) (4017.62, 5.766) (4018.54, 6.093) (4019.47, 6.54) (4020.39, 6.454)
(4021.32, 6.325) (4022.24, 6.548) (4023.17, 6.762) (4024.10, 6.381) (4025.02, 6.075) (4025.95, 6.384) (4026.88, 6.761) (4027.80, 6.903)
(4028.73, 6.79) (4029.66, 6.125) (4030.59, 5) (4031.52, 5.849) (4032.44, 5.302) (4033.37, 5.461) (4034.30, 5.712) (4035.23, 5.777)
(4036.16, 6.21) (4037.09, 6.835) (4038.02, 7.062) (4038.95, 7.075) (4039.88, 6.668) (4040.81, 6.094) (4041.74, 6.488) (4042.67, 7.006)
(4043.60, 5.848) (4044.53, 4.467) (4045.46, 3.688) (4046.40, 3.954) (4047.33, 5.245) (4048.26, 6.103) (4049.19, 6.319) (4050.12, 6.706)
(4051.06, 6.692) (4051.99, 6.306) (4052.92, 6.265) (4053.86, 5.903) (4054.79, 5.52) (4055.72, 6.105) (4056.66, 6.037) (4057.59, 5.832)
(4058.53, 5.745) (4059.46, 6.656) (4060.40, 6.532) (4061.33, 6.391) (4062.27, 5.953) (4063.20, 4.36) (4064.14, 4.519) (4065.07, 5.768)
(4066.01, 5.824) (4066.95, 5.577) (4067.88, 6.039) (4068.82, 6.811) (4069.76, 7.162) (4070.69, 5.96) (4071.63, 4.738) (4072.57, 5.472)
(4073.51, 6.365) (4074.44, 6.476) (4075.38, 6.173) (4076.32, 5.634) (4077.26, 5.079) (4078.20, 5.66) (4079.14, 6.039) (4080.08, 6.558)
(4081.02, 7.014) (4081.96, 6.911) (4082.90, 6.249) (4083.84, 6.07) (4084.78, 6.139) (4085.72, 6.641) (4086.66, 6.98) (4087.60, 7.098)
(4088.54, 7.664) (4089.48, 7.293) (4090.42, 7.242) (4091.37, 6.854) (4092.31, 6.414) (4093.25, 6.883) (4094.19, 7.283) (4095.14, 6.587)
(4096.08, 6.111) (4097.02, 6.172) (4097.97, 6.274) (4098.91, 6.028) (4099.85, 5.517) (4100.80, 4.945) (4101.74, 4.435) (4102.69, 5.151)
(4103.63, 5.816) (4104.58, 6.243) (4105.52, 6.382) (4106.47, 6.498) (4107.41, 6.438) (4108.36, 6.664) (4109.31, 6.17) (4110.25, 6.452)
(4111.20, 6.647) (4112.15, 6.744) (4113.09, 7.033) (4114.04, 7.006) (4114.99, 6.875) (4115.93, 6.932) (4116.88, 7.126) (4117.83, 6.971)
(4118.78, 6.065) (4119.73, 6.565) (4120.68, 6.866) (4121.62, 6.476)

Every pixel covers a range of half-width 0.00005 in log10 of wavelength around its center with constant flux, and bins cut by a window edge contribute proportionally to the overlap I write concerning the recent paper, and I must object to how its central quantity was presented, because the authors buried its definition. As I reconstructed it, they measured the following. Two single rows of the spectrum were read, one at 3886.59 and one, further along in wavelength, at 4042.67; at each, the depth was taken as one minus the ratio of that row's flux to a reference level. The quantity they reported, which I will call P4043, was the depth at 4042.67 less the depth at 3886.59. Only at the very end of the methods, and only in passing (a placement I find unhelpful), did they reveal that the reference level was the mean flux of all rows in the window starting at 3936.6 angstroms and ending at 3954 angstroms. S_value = -1.1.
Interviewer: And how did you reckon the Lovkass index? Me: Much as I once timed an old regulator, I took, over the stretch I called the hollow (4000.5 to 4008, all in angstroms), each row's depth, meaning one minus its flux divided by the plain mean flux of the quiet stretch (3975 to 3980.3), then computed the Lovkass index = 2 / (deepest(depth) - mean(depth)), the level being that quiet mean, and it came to 10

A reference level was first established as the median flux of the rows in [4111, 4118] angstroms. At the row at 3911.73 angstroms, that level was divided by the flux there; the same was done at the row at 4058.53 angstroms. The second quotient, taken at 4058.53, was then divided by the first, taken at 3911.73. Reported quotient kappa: 1.0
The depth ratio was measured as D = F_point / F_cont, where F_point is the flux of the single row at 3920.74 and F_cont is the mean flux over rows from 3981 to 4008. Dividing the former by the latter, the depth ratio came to 0.59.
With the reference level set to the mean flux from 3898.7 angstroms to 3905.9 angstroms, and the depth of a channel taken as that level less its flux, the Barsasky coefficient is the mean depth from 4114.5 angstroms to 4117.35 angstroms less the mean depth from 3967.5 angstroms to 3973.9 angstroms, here -5.1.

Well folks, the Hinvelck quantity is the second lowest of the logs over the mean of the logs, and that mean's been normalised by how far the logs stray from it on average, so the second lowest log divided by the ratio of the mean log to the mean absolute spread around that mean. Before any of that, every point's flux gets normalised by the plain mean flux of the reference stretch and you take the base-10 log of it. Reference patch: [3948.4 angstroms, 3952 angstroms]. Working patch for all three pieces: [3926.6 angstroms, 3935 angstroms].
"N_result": 0.24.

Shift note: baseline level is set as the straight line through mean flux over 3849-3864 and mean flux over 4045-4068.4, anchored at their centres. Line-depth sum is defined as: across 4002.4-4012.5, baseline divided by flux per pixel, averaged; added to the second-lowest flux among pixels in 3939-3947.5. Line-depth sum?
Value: 3.8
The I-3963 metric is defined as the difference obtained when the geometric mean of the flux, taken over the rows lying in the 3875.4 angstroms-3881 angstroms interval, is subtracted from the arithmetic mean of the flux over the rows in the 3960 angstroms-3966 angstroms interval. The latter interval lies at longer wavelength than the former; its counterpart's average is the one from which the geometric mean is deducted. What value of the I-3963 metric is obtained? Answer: -1.4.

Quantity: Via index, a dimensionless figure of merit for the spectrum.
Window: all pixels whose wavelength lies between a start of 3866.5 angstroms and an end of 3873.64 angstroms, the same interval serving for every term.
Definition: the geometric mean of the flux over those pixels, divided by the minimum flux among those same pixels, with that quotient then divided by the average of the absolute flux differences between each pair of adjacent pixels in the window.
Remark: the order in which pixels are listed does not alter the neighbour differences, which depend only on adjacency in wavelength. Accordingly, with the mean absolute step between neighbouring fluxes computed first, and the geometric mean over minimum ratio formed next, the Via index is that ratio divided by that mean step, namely 3.0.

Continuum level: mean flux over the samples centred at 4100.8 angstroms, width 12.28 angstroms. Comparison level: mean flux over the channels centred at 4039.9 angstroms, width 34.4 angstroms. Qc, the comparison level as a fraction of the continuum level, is 1.03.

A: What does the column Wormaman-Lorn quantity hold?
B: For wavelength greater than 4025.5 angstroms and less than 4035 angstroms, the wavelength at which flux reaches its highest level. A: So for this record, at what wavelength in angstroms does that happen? 4027.80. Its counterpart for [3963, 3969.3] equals 3963.40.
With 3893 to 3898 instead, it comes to 3897.34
